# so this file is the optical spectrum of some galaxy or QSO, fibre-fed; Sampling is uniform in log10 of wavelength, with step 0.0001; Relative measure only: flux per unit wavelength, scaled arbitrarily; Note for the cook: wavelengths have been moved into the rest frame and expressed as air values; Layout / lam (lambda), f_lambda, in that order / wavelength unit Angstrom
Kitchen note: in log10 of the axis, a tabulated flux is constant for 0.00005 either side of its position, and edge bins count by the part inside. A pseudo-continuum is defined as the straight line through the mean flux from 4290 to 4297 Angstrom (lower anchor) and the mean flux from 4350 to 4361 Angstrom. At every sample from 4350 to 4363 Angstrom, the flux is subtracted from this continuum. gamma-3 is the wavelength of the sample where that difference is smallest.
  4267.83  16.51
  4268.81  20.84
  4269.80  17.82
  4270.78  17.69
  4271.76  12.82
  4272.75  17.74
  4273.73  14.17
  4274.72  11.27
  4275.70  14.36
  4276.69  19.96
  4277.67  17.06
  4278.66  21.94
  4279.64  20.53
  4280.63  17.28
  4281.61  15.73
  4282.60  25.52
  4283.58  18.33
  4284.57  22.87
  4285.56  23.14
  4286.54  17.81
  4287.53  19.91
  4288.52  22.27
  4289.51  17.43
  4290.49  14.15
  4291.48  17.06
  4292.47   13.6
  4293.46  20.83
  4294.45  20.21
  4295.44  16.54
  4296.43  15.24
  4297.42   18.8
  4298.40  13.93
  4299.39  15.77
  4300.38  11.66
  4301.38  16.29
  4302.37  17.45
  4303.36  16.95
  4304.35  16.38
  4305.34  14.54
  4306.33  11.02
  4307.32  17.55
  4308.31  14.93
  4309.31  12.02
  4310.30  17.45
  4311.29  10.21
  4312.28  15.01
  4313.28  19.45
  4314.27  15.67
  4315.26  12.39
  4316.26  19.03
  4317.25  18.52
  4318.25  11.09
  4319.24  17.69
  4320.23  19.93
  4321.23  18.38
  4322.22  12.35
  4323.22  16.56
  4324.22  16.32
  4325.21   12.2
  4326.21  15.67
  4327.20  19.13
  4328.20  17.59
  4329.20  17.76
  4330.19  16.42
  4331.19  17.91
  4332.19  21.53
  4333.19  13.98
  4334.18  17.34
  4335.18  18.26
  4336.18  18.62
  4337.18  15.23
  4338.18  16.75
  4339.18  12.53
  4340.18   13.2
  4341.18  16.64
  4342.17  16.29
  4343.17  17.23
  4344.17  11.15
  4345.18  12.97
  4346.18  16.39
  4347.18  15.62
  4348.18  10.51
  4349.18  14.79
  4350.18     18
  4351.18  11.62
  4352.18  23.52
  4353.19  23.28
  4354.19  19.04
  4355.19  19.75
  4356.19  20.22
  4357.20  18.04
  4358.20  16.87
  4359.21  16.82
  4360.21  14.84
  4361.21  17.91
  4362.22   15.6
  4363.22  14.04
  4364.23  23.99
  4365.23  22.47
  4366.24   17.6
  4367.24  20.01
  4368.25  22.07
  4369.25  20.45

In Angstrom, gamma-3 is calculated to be 4352.18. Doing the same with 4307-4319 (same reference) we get 4313.28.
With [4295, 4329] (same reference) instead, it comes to 4320.23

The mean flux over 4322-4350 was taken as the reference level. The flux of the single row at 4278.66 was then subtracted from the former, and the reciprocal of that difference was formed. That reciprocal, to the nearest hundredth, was -0.16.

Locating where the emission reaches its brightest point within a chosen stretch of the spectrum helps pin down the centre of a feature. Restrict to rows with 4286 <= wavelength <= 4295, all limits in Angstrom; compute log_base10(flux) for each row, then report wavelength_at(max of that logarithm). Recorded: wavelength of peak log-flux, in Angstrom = 4288.52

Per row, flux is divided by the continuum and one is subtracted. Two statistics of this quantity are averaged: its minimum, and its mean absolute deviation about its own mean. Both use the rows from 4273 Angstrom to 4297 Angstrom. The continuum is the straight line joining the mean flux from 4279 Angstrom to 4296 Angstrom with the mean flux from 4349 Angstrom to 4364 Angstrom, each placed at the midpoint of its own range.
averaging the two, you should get -0.131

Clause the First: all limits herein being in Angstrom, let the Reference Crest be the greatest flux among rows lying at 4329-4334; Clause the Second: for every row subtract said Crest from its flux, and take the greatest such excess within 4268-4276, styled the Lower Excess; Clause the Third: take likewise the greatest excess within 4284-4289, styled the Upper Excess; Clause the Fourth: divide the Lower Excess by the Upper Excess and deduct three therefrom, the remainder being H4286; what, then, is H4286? -3.4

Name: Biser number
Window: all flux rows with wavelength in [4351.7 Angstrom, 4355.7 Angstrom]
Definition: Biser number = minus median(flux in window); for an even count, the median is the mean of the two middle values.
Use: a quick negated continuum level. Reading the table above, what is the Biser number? -21.5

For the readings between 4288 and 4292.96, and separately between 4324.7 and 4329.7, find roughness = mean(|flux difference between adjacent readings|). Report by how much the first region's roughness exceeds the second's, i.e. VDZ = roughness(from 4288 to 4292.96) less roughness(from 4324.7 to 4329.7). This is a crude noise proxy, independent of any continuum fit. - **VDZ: 1.5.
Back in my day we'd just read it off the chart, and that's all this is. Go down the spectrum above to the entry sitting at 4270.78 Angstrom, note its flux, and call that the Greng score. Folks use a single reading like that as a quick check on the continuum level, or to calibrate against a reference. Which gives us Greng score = 17.69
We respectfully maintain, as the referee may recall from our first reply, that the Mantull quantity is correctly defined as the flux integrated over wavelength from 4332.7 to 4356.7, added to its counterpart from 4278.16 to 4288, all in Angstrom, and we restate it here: 593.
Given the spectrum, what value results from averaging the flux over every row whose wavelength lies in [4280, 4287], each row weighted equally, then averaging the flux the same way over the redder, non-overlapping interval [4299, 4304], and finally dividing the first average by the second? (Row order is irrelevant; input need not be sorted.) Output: 1.29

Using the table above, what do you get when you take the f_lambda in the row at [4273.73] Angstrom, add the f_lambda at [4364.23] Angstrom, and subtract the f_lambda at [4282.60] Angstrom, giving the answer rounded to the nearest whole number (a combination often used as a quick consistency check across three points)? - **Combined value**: 13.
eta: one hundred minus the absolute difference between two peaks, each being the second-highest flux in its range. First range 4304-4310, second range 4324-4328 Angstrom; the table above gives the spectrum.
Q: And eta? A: 99.9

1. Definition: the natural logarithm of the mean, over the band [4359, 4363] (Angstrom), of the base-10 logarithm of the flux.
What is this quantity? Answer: 0.19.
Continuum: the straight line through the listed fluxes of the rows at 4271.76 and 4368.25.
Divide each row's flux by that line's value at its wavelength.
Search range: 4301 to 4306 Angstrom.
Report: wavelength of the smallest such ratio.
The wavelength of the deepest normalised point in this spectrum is 4305.34 Angstrom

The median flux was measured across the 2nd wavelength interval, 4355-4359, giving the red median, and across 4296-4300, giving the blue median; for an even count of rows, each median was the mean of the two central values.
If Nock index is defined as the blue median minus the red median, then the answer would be -3.4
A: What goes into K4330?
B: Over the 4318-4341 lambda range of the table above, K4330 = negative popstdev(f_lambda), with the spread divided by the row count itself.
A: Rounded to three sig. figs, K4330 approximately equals -2.65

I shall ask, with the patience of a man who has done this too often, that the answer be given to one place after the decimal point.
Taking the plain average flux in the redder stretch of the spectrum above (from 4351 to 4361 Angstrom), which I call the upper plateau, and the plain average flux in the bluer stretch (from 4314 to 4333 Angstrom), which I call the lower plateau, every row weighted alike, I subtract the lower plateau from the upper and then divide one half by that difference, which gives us 0.3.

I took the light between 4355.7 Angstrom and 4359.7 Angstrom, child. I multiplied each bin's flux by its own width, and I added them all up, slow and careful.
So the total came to 72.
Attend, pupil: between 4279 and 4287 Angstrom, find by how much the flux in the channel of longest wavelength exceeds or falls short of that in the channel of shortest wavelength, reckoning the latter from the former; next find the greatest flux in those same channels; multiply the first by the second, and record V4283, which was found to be -69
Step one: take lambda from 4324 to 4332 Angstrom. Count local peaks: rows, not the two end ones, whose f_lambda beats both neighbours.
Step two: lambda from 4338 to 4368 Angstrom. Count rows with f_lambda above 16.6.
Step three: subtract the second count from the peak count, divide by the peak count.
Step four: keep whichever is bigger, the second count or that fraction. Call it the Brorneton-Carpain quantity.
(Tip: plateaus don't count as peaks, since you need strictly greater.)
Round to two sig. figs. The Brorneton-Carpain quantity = 17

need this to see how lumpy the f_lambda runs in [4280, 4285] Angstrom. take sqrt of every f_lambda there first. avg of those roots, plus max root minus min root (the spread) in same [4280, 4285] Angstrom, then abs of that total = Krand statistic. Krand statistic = 5.53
